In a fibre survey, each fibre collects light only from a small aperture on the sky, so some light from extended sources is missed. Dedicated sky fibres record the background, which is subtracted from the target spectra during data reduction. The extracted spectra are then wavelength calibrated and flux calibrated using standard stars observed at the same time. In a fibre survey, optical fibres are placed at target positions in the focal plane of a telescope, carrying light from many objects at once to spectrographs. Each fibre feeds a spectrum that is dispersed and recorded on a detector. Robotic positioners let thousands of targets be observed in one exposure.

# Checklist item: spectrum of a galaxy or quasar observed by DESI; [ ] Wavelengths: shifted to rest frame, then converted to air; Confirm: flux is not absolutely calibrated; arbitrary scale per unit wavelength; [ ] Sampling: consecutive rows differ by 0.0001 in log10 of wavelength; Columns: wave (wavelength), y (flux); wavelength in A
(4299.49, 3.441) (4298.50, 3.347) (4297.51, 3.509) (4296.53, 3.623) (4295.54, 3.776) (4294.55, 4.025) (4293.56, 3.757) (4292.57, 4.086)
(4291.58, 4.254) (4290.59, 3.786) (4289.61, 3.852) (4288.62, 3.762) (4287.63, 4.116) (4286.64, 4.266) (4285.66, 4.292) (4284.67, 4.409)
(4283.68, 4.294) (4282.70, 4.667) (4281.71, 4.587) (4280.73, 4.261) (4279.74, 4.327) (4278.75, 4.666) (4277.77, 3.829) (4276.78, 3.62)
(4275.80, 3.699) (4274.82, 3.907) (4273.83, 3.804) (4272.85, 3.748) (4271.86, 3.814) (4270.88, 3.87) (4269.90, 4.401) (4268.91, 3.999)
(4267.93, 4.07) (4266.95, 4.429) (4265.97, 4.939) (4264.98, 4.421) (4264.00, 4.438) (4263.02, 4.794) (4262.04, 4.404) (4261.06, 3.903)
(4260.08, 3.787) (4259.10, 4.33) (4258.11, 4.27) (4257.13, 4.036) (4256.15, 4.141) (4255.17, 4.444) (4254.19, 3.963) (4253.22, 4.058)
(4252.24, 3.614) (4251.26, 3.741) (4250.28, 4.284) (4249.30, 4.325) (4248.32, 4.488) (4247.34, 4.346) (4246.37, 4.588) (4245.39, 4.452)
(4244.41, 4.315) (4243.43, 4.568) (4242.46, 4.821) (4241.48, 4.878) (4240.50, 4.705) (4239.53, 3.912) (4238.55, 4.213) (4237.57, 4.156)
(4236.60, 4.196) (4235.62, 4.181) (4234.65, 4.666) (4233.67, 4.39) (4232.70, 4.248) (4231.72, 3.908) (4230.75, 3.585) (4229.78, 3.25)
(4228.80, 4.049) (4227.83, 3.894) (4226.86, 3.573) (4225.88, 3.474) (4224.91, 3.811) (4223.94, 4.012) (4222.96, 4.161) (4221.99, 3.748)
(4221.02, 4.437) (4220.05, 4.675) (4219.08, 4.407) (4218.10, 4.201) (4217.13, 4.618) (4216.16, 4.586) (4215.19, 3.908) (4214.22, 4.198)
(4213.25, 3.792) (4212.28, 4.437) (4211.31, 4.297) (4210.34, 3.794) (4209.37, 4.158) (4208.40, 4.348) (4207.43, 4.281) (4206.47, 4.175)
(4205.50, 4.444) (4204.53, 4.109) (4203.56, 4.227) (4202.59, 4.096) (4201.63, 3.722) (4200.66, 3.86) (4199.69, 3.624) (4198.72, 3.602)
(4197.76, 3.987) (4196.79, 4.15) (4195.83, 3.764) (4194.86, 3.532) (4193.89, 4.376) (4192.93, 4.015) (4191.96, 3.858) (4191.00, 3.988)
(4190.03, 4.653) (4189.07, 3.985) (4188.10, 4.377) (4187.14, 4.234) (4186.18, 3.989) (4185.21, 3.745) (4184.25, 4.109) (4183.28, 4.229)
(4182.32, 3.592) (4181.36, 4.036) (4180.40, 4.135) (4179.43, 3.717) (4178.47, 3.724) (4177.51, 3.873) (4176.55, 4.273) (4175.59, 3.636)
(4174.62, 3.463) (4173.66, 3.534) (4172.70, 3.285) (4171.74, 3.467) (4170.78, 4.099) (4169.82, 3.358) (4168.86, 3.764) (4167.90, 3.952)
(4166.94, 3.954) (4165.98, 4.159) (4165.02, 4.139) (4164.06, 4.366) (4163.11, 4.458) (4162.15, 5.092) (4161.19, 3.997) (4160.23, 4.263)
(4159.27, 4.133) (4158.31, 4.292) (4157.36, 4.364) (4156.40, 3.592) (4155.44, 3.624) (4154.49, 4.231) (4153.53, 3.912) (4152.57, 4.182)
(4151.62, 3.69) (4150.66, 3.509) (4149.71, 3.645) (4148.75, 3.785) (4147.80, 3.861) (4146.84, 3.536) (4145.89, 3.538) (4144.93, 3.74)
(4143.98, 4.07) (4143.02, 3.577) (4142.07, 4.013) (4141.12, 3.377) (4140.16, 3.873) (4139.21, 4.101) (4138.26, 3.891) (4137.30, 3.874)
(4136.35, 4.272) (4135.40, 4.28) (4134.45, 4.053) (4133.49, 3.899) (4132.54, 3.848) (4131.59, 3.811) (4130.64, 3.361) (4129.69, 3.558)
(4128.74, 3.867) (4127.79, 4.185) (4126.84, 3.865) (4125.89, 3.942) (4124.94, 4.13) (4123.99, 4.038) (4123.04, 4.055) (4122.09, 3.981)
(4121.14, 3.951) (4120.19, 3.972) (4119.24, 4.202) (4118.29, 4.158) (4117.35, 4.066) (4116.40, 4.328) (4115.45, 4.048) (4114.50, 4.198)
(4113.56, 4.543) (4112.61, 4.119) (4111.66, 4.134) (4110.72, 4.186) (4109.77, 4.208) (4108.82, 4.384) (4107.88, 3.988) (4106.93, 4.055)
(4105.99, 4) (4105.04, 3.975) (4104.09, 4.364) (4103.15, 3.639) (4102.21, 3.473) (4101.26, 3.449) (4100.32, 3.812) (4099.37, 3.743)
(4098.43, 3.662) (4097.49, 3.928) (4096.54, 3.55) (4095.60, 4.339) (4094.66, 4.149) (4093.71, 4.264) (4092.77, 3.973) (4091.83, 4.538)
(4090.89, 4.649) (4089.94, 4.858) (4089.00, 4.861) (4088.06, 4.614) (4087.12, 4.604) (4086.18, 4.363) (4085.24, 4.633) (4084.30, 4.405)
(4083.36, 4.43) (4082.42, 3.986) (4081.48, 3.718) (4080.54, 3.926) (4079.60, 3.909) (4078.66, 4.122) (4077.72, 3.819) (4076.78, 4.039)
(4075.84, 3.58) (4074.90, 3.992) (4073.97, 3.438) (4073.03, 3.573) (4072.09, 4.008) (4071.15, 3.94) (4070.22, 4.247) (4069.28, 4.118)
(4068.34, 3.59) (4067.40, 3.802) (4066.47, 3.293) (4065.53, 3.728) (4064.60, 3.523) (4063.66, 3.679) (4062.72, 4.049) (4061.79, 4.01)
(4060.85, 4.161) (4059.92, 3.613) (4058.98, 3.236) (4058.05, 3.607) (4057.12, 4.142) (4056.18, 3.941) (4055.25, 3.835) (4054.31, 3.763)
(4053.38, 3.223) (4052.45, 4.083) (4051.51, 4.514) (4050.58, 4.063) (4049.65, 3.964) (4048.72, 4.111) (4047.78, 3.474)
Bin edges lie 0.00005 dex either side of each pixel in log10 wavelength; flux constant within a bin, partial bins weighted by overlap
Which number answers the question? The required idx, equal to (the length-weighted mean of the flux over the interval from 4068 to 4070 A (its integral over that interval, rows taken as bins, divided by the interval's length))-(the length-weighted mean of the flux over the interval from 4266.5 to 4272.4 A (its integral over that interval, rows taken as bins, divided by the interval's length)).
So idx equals -0.2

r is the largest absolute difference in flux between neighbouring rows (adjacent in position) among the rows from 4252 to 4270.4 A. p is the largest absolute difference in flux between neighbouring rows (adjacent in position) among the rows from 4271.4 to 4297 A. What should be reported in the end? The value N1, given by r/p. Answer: 0.65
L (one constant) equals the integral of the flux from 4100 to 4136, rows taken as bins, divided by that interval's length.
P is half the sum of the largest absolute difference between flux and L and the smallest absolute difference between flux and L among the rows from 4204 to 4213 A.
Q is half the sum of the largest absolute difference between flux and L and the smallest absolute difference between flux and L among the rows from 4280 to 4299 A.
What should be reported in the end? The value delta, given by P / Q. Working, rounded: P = 0.27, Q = 0.340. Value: 0.80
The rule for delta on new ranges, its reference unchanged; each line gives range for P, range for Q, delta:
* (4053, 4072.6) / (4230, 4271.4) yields 0.84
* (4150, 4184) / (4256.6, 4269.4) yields 1.16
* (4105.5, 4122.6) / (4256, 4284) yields 0.58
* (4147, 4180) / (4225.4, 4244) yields 1.20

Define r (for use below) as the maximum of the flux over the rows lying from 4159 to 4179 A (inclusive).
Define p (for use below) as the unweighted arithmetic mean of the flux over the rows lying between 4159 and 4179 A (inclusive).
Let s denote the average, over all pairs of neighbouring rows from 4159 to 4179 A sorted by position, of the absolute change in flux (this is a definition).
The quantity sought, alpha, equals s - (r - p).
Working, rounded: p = 3.95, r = 5.092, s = 0.32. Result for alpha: -0.82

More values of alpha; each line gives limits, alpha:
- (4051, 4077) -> -0.36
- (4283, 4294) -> -0.14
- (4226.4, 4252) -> -0.40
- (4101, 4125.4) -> -0.31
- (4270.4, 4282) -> -0.44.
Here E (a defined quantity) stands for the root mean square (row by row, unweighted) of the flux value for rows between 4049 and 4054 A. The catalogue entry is 3.99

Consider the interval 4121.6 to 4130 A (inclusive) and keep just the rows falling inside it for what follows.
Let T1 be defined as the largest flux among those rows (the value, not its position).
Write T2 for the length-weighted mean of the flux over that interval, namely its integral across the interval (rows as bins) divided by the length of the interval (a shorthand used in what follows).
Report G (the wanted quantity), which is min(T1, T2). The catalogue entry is 3.97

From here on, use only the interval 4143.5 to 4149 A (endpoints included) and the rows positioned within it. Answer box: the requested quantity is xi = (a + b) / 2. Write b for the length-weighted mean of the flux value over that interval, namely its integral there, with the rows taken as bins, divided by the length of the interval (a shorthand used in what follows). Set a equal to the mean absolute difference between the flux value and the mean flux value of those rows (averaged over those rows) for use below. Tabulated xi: 1.95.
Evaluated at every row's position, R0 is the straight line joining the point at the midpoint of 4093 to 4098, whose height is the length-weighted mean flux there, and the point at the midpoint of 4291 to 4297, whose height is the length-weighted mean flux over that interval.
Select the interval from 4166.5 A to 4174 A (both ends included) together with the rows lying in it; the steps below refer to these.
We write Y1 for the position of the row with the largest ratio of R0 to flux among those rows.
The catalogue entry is 4172.70 A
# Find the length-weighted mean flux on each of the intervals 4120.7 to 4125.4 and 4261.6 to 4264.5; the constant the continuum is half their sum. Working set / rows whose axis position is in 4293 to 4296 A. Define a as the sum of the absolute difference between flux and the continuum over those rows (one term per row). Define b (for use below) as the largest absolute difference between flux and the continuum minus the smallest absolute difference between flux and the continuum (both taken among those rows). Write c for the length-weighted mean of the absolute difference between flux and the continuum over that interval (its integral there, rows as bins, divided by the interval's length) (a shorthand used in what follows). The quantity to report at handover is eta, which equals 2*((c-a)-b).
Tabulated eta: -2.3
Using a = 1.3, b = 0.27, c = 0.43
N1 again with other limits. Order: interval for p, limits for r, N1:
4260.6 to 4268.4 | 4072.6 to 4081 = 1.07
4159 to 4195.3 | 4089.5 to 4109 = 0.72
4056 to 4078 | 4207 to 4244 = 1.44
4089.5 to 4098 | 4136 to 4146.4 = 0.81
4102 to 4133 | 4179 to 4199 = 1.16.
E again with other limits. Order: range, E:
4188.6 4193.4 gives 4.11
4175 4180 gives 3.85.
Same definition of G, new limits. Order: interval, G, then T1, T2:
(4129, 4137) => 3.89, 4.28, 3.89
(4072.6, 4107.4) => 4.07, 4.861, 4.07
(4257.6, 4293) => 4.17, 4.939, 4.17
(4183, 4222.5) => 4.12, 4.675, 4.12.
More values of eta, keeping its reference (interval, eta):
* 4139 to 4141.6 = -3.4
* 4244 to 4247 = -1.2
